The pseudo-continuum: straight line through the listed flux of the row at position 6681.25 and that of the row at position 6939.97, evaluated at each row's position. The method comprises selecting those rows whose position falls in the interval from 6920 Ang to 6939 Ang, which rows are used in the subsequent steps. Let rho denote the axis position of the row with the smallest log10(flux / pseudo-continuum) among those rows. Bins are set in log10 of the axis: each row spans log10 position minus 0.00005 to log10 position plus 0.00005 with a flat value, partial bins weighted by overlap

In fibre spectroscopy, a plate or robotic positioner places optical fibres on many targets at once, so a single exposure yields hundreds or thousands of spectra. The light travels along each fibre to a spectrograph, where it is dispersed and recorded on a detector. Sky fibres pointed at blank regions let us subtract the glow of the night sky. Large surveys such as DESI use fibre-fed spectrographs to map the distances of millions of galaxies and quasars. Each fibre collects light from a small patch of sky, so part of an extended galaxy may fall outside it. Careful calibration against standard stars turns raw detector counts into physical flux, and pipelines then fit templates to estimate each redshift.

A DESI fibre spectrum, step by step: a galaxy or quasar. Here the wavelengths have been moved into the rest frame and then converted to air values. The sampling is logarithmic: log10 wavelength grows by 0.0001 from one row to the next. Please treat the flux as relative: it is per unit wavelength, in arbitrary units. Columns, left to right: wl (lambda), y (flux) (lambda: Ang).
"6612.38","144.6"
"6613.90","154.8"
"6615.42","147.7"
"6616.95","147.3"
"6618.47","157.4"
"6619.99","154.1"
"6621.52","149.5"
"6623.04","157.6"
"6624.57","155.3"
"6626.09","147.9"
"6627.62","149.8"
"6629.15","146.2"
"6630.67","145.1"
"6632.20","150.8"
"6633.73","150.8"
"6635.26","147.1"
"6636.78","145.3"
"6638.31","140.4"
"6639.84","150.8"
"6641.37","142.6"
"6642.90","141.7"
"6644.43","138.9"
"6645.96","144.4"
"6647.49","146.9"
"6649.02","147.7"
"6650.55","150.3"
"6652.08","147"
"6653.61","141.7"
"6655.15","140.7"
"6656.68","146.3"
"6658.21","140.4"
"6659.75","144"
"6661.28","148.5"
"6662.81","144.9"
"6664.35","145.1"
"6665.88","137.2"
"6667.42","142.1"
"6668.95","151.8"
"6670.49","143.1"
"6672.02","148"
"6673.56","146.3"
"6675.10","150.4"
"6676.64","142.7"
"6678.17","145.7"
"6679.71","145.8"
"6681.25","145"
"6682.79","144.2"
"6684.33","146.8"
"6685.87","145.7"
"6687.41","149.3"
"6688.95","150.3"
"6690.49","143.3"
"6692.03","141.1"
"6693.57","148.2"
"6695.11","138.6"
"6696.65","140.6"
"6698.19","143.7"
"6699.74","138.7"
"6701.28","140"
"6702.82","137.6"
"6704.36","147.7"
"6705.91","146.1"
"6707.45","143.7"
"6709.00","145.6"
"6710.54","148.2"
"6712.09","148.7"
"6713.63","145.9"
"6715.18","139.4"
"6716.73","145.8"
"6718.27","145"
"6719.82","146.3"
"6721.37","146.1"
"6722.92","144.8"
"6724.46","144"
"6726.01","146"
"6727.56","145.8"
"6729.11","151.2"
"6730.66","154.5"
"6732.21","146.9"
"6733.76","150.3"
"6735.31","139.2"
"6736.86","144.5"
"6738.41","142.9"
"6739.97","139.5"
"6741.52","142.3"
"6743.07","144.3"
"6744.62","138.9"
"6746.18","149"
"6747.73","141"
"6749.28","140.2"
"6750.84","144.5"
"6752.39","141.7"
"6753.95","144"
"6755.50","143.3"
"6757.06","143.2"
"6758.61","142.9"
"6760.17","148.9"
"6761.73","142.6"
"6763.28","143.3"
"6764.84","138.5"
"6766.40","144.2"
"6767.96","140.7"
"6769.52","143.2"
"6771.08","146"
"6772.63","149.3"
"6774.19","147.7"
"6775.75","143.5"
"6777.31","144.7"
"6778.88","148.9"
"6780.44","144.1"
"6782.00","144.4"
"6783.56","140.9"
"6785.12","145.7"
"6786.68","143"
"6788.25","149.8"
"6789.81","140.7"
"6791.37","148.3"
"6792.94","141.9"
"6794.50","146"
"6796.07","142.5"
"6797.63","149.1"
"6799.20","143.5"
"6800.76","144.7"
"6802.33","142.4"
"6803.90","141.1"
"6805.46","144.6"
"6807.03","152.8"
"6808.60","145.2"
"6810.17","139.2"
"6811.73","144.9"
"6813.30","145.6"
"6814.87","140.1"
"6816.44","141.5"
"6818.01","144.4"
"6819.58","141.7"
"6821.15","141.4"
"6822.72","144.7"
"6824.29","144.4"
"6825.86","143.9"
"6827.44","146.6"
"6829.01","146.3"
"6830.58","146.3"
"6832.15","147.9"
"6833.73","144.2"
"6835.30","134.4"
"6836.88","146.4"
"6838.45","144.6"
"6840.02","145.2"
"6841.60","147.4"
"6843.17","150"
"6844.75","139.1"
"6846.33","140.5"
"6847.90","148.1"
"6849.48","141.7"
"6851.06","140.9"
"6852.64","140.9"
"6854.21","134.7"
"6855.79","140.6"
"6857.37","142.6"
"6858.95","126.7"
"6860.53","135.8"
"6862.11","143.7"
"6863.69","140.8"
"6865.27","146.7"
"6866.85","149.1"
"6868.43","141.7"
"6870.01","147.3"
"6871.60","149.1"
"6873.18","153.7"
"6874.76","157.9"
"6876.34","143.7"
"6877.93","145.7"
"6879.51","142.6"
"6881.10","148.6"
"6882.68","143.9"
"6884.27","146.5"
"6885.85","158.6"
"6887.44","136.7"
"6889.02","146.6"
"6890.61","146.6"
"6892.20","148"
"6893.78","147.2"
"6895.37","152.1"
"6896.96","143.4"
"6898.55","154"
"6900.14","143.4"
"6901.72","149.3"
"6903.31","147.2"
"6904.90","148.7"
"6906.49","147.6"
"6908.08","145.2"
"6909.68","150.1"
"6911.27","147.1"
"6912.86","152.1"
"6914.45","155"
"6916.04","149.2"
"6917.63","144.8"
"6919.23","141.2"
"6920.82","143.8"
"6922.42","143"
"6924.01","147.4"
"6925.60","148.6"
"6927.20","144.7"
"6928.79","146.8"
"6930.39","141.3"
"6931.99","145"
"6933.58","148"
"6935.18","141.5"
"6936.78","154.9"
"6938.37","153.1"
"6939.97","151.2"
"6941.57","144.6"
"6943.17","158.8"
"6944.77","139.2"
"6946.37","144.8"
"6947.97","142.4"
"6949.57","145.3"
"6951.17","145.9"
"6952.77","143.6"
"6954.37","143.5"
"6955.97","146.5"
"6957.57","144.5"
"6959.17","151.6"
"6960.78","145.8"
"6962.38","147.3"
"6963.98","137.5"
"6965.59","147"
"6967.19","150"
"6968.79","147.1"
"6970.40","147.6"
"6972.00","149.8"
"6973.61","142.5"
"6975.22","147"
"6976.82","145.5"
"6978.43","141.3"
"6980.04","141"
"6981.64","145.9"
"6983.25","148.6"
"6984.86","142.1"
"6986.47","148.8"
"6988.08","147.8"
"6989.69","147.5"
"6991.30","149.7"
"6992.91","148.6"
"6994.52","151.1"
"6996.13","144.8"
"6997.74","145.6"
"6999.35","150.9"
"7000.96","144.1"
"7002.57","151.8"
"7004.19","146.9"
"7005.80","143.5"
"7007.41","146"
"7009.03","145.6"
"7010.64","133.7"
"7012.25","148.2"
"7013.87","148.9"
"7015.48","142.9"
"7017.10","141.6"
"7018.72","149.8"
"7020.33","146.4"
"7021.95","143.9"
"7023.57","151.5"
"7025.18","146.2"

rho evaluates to 6930.39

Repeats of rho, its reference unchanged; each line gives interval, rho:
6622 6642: 6638.31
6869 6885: 6879.51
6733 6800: 6764.84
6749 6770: 6764.84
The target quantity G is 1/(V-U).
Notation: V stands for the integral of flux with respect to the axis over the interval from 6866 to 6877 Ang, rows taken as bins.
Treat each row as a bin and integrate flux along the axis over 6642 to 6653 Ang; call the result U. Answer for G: 0.02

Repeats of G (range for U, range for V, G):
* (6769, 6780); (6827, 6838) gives -0.06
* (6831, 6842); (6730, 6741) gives 0.09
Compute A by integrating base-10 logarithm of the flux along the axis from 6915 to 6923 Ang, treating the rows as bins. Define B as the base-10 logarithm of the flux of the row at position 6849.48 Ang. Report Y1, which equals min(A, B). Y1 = 2.15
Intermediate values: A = 17.3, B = 2.15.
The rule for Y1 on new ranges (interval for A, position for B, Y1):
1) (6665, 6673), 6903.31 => 2.17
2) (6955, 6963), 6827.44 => 2.17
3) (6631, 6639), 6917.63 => 2.16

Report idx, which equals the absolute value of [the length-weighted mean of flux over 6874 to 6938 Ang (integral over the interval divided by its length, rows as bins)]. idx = 147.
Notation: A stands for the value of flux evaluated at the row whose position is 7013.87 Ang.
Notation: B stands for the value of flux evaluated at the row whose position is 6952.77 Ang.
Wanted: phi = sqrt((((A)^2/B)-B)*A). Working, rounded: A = 148.9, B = 143.6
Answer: 40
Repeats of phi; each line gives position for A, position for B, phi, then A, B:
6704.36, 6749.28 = 48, 147.7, 140.2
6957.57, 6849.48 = 29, 144.5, 141.7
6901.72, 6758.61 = 44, 149.3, 142.9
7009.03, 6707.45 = 24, 145.6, 143.7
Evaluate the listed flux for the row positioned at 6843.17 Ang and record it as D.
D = 150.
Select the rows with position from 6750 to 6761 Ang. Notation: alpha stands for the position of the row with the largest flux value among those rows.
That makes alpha 6760.17 Ang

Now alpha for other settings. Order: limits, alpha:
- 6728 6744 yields 6730.66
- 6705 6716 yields 6712.09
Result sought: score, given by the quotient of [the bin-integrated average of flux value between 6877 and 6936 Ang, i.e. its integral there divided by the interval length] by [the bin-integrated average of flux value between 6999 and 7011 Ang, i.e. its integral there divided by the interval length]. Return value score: 1.01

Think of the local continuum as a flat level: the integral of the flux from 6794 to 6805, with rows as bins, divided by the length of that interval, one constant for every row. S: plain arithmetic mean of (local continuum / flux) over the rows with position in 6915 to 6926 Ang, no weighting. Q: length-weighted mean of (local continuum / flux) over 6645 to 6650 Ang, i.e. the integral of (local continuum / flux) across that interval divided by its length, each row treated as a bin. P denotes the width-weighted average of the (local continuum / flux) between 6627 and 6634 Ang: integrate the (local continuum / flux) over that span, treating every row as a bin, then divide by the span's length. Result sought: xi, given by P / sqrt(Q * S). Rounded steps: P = 0.97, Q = 0.99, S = 0.992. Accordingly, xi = 0.98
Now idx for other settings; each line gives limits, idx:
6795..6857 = 144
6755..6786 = 144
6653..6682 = 145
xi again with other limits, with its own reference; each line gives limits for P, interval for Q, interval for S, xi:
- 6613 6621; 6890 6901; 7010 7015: 0.96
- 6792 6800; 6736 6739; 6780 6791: 0.99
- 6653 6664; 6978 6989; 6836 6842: 1.01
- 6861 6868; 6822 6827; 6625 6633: 1.01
